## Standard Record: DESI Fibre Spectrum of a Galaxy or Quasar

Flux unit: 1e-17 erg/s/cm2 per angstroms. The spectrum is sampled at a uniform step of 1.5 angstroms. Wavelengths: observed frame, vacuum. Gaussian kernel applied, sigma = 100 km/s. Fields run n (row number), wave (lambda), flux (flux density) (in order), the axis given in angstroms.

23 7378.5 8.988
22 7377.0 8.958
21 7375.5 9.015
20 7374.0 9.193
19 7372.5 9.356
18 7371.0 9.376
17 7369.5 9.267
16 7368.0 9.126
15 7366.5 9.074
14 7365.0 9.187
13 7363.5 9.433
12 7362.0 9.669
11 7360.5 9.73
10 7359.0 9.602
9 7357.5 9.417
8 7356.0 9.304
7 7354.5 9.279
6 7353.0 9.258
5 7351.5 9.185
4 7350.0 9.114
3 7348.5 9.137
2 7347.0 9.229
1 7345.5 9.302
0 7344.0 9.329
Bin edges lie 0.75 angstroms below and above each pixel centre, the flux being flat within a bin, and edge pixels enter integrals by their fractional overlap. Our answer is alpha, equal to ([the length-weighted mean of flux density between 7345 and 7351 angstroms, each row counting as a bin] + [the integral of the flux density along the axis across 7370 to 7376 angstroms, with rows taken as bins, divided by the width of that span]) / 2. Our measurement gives 9.22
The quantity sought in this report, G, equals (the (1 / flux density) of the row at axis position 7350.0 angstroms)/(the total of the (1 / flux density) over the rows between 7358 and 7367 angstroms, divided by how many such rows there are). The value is 1.036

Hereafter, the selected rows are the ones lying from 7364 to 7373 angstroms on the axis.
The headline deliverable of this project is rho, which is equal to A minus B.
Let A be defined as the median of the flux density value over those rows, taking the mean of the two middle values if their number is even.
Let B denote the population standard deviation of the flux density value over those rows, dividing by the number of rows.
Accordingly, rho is 9.11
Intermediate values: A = 9.23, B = 0.11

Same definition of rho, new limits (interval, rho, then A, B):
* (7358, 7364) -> 9.52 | 9.64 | 0.11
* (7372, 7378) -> 8.95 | 9.10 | 0.16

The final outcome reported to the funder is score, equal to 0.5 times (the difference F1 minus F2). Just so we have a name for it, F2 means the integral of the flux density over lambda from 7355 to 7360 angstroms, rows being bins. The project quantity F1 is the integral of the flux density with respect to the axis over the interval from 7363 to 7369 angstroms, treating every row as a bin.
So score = 4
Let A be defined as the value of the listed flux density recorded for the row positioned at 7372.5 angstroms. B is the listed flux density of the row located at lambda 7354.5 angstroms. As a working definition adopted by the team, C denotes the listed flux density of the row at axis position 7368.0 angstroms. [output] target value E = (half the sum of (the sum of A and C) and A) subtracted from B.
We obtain -4.64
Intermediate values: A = 9.356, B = 9.279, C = 9.126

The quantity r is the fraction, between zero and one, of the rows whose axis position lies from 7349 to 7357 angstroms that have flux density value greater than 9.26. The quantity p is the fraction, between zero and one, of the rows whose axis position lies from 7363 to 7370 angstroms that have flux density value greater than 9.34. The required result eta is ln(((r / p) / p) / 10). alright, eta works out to 0.0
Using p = 0.2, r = 0.4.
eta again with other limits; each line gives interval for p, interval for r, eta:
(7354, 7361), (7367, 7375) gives -1.8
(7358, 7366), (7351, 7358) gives -2.4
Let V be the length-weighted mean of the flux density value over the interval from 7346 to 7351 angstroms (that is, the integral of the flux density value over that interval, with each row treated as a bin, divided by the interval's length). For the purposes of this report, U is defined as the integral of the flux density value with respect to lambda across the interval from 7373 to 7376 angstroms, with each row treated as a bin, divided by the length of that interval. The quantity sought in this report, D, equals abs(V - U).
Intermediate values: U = 9.13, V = 9.17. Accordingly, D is 0.04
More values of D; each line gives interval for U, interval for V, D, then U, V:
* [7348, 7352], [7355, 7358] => 0.21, 9.14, 9.35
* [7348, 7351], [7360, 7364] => 0.48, 9.13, 9.61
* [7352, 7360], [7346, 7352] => 0.21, 9.38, 9.17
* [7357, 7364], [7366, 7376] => 0.37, 9.58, 9.21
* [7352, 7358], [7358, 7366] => 0.20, 9.30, 9.51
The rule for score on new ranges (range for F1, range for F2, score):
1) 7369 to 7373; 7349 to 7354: -4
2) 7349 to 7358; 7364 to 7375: -9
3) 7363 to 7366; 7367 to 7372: -9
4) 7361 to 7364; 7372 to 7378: -13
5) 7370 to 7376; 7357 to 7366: -15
